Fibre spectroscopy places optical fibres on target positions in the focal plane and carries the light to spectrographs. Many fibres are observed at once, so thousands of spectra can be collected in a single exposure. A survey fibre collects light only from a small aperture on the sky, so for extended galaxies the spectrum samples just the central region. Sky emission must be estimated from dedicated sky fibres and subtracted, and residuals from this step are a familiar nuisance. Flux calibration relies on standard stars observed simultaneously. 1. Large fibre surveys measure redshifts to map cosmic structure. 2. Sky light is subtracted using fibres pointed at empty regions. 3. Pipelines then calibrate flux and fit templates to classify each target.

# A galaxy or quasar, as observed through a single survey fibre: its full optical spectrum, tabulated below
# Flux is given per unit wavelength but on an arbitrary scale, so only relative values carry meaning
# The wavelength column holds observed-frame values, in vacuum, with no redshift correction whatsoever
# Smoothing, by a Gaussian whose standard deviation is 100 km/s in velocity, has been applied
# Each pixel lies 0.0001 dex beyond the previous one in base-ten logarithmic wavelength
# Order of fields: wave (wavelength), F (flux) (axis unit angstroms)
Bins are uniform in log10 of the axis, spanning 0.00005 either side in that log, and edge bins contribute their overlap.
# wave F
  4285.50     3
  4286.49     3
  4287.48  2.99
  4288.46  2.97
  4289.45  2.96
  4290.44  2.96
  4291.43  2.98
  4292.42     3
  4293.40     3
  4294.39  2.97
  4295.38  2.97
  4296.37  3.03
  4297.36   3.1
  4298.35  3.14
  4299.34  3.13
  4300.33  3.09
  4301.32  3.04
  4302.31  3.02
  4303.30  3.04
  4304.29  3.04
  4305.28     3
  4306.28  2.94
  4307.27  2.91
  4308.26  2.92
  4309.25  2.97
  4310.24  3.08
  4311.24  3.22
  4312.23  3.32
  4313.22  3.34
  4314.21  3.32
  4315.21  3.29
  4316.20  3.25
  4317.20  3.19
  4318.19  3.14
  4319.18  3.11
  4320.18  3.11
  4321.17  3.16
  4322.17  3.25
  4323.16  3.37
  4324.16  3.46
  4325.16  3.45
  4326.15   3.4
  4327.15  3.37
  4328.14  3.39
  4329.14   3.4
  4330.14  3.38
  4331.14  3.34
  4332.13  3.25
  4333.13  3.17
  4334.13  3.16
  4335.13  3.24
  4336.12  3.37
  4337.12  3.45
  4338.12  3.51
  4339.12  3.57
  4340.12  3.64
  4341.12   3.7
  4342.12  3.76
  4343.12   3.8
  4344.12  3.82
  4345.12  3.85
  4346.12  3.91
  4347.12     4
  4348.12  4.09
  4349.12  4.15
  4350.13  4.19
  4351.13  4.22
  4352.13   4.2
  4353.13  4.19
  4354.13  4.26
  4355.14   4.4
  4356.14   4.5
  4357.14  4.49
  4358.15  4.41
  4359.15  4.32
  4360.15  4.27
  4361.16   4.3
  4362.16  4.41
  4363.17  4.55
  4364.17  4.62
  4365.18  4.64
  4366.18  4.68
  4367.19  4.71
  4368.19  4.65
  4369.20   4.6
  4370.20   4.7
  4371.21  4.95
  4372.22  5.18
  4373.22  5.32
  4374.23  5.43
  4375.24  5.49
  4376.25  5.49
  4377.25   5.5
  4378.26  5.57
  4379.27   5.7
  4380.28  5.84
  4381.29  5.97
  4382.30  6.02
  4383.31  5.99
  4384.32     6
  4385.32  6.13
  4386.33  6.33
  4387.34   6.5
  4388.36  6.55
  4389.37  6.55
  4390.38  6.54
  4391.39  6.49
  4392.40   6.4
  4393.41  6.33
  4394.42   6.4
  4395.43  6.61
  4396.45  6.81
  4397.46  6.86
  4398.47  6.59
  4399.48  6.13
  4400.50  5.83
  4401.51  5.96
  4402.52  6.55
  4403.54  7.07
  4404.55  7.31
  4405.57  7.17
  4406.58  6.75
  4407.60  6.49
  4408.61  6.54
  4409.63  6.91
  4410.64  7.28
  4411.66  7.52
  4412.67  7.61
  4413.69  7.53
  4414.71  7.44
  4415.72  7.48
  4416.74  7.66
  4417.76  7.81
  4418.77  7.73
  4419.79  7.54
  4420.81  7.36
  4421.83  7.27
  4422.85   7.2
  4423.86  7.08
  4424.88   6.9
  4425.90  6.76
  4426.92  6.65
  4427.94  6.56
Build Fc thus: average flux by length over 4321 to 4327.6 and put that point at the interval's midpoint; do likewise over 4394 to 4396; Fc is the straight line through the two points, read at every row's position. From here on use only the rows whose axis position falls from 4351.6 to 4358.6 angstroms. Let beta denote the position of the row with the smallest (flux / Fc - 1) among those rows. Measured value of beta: 4353.13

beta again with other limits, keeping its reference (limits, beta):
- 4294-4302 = 4301.32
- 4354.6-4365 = 4361.16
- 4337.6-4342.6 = 4338.12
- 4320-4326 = 4320.18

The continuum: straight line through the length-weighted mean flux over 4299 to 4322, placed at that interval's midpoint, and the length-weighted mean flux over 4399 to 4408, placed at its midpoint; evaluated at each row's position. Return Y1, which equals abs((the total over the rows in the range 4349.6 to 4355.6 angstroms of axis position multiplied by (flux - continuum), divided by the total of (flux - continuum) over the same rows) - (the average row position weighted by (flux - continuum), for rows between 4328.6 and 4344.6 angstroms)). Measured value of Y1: 16.1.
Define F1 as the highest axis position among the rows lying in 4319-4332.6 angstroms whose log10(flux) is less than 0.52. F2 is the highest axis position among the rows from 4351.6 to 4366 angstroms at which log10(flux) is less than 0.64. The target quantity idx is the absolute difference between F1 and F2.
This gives 29.0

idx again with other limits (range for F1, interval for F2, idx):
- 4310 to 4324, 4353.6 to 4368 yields 39.0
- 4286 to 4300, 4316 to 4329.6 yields 29.8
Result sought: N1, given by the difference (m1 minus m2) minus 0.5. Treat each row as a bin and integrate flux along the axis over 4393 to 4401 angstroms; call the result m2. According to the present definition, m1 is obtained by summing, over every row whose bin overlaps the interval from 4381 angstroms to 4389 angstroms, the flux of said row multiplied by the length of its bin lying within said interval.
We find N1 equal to -2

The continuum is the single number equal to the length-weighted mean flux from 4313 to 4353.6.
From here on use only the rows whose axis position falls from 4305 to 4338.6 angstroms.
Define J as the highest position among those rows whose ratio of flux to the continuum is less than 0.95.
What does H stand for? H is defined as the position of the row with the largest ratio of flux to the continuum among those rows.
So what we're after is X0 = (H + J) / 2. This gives 4336.6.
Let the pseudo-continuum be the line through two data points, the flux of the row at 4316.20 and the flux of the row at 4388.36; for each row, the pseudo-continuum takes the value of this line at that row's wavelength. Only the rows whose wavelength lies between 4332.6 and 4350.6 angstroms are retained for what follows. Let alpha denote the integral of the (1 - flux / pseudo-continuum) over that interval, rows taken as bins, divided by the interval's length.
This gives 0.17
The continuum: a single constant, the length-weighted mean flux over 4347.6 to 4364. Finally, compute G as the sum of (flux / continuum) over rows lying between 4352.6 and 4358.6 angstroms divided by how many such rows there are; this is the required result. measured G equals 1.014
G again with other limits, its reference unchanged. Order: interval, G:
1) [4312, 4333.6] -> 0.763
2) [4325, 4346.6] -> 0.810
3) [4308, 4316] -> 0.737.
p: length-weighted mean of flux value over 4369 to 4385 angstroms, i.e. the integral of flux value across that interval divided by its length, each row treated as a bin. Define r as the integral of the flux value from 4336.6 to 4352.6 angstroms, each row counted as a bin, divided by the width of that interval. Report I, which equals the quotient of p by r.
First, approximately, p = 5.5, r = 3.9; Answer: 1.4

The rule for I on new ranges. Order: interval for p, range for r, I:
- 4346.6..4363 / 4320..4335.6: 1.3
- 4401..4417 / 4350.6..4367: 1.6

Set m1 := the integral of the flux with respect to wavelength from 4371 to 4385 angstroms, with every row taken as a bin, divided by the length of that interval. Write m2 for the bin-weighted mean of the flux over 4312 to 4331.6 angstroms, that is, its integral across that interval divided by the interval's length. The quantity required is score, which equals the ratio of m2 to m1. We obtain 0.59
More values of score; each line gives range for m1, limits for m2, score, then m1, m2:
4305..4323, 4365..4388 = 1.74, 3.1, 5.5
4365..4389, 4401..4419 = 1.30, 5.5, 7.1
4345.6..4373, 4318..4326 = 0.74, 4.4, 3.3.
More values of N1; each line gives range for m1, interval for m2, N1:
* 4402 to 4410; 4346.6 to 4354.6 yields 21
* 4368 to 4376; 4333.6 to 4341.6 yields 12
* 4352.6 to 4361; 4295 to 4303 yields 12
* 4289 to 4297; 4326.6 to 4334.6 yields -3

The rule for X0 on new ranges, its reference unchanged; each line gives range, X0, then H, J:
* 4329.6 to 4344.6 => 4339.6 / 4344.12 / 4335.13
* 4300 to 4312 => 4311.2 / 4311.24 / 4311.24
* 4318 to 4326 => 4323.2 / 4324.16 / 4322.17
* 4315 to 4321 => 4317.7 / 4315.21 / 4320.18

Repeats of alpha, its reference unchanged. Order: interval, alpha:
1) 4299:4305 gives -0.18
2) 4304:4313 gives -0.05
